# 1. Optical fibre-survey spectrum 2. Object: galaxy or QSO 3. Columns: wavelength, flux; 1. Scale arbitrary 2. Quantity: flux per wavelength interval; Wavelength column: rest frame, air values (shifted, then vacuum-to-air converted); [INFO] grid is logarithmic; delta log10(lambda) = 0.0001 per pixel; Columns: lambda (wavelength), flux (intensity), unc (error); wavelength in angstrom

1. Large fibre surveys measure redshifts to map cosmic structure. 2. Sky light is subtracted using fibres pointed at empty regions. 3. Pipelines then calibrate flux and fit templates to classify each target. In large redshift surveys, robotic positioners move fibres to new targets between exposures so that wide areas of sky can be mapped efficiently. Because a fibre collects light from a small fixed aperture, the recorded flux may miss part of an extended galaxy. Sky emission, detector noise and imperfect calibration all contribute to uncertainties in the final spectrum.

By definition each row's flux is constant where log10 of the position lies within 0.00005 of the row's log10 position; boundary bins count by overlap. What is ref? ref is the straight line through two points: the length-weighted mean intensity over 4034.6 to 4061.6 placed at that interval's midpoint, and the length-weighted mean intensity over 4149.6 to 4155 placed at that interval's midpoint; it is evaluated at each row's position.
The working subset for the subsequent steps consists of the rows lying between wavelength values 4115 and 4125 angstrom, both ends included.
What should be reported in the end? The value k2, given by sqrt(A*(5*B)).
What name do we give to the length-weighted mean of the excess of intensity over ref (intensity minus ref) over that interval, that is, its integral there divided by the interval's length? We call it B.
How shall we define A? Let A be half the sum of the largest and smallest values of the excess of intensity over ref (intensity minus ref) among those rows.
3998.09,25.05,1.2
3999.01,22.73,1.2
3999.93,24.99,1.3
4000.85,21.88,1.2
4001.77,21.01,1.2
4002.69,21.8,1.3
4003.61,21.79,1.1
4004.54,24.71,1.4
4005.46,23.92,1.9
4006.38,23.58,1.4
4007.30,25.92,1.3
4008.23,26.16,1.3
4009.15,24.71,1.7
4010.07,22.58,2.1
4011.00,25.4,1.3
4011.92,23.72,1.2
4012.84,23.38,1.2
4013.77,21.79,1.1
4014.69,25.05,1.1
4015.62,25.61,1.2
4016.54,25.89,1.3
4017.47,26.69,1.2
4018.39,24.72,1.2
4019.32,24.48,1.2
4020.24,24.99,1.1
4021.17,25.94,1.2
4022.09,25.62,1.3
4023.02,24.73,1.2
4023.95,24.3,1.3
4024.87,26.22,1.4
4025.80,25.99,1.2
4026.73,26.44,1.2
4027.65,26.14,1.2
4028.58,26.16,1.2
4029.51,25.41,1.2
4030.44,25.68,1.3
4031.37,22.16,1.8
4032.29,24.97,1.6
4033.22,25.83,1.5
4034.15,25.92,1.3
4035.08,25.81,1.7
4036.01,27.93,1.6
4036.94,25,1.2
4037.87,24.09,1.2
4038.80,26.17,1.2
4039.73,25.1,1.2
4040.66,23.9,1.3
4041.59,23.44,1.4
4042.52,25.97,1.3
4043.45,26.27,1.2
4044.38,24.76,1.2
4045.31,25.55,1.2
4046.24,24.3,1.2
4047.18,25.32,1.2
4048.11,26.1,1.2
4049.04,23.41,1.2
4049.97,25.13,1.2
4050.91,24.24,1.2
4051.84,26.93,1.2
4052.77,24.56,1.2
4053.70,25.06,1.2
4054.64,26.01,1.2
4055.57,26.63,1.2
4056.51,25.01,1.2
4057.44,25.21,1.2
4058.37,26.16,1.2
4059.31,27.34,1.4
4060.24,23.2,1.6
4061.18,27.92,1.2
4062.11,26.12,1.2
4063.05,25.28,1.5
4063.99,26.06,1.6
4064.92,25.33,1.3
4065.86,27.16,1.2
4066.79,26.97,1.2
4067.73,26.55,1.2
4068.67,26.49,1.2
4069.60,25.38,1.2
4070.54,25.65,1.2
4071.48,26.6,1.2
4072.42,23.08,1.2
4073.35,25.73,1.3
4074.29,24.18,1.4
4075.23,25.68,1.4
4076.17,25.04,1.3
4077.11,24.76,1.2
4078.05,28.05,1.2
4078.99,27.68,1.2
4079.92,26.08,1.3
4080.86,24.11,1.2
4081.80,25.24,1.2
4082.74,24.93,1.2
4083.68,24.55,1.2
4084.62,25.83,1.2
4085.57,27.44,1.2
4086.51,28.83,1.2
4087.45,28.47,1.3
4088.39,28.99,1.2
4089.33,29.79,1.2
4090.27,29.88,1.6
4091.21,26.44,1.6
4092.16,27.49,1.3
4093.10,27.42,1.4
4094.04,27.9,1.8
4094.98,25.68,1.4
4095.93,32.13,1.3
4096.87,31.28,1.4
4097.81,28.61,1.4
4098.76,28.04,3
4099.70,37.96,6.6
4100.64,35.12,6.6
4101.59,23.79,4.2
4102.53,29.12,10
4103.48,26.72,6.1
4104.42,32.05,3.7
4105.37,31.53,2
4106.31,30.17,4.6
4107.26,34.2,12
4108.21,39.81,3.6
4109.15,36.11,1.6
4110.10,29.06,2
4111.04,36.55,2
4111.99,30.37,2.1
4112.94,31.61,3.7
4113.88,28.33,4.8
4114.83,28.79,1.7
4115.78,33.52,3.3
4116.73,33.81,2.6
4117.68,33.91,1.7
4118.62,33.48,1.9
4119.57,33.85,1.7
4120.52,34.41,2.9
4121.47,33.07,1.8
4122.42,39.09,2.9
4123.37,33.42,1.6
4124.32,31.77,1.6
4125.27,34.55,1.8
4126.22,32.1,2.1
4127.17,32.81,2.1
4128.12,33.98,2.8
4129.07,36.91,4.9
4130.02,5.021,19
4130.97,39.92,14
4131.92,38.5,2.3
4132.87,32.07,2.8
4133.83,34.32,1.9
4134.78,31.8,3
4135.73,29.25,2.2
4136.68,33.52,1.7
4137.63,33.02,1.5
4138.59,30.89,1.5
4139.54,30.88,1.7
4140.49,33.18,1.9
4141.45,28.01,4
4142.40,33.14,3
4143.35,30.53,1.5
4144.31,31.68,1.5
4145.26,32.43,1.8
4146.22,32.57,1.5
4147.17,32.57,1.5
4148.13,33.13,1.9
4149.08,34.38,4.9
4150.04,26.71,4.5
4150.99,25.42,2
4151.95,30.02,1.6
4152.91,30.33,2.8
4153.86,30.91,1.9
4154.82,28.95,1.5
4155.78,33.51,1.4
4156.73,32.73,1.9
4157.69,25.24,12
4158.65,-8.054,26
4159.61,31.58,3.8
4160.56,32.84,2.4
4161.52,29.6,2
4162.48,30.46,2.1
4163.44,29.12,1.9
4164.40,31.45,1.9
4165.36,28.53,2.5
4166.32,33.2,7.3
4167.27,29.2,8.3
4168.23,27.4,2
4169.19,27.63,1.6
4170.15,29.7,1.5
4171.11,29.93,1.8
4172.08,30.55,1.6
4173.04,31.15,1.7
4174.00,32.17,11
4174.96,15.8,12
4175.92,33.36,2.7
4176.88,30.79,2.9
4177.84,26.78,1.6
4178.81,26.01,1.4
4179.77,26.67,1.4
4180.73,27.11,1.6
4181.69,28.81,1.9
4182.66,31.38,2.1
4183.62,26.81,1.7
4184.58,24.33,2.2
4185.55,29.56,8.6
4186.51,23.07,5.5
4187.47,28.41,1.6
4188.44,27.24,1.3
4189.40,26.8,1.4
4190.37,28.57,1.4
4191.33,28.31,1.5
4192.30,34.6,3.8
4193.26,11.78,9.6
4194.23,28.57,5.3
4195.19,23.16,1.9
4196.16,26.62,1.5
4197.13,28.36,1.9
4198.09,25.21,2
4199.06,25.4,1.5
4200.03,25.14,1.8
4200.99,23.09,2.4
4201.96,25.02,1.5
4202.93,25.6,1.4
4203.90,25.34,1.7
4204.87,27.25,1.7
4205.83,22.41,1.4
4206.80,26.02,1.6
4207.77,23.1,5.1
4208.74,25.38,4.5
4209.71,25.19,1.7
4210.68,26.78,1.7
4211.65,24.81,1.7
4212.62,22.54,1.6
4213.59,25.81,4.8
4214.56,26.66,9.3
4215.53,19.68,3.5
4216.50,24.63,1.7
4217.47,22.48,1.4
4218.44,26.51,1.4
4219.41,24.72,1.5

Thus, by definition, 15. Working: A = 7.6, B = 6.2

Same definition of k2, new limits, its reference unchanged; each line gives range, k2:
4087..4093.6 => 3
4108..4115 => 13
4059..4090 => 0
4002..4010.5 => 0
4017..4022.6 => 2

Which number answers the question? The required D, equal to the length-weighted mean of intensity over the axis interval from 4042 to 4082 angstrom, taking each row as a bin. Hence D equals 26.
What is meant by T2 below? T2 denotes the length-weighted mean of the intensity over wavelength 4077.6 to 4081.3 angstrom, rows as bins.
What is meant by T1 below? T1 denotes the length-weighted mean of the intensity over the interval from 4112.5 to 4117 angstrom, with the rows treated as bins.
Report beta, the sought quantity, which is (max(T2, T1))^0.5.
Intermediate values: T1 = 31.1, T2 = 26.5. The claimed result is 5.58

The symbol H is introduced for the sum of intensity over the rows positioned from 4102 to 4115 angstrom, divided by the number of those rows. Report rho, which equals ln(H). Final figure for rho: 3.46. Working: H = 31.7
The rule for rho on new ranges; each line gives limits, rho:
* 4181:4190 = 3.31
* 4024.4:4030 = 3.26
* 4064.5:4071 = 3.27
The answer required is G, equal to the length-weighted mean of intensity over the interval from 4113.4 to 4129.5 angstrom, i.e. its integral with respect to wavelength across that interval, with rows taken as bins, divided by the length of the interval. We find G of 33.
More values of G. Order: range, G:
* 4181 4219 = 26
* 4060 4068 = 26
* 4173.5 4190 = 27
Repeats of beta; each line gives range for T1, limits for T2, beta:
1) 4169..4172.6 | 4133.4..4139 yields 5.67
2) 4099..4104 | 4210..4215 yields 5.52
